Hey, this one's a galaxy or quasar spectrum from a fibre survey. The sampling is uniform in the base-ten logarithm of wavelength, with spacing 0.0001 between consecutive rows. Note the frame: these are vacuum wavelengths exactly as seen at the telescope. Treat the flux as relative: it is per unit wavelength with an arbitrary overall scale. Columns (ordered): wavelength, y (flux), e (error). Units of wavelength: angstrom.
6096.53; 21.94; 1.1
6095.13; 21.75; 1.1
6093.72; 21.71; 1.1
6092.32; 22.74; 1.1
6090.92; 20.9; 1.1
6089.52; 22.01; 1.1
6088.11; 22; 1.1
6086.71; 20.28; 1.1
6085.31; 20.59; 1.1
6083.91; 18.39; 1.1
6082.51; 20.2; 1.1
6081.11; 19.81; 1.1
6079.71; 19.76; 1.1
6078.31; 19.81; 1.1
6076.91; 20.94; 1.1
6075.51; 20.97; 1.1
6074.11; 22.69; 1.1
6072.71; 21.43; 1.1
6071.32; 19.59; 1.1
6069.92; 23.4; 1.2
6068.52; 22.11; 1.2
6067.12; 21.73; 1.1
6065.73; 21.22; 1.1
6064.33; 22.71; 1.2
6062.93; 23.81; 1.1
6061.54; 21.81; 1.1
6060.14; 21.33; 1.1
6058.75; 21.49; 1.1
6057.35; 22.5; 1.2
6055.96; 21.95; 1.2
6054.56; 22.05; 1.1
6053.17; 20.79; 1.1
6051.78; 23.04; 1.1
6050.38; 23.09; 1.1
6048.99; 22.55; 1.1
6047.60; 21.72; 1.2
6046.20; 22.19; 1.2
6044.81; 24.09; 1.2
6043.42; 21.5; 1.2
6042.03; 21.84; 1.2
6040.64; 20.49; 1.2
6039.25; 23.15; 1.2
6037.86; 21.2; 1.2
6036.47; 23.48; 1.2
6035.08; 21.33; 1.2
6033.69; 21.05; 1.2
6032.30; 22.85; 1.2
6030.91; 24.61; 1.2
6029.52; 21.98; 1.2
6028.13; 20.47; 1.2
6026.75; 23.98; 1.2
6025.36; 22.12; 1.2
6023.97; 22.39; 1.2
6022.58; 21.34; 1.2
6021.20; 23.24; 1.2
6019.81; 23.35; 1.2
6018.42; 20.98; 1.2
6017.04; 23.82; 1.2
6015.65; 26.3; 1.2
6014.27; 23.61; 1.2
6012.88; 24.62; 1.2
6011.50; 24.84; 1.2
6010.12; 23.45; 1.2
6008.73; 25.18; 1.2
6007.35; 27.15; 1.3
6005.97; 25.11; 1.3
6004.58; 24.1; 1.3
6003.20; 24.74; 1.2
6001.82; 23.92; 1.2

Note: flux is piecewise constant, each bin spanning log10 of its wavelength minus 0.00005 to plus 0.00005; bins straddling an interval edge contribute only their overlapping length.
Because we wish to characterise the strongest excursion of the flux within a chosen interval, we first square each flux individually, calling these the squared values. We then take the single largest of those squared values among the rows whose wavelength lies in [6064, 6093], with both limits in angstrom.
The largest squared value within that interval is 548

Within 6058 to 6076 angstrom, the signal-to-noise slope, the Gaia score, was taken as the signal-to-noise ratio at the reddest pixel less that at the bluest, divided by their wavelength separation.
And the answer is -0.03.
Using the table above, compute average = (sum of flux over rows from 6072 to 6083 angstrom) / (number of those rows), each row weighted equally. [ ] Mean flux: 20.7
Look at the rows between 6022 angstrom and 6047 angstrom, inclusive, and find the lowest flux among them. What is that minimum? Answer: 20.47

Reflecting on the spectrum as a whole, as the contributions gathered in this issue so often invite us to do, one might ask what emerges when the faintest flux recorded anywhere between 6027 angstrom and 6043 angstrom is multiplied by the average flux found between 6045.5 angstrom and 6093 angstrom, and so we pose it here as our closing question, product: 440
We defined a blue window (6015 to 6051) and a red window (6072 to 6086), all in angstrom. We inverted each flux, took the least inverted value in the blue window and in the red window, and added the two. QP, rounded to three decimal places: 0.082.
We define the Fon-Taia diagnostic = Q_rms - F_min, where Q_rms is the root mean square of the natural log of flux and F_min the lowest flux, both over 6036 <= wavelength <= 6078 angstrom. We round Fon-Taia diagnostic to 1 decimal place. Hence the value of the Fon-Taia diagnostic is -16.5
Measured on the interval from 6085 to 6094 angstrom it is -17.2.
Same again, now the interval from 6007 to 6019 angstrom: -17.8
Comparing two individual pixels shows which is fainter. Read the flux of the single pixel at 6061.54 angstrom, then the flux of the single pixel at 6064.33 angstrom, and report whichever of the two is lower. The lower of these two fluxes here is 21.8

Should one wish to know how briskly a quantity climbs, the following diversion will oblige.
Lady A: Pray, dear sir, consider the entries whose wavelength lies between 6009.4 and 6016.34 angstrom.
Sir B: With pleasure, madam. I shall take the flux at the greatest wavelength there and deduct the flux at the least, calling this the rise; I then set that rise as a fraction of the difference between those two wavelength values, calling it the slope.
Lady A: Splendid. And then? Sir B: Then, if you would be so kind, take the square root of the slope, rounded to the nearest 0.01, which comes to 0.72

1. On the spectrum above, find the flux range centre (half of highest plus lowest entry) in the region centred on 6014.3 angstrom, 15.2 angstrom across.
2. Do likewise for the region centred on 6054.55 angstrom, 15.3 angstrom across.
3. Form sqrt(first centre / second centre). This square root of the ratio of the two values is 1.05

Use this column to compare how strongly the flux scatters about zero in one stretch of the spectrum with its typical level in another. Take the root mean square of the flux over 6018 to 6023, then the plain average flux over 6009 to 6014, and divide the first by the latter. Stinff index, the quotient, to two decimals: 0.92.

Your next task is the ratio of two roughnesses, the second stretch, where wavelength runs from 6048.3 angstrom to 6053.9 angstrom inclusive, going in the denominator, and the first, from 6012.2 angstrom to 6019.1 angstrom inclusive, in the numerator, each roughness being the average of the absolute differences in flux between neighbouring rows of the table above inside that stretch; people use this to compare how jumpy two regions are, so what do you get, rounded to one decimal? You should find 2.4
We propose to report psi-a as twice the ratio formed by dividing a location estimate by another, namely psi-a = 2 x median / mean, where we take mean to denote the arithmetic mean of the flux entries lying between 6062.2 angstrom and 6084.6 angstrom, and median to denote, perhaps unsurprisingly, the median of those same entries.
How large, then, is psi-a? 1.99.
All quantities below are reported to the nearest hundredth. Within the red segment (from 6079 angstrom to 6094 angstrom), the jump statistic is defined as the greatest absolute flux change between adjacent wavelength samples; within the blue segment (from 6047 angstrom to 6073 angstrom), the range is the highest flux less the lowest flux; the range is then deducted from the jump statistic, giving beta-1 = -2.02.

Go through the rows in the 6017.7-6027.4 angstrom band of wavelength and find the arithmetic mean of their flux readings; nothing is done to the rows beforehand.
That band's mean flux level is 22.5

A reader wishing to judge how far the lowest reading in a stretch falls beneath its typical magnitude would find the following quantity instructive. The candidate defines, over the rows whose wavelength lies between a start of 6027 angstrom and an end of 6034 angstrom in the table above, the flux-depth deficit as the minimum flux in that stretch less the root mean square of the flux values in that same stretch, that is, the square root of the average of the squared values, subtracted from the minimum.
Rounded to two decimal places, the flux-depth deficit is -1.77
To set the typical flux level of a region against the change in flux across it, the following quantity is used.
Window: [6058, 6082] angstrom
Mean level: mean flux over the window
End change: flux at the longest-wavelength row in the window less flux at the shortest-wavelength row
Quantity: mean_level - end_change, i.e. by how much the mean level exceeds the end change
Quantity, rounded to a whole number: 23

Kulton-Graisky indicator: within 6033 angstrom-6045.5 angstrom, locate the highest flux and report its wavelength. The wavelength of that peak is 6044.81 angstrom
